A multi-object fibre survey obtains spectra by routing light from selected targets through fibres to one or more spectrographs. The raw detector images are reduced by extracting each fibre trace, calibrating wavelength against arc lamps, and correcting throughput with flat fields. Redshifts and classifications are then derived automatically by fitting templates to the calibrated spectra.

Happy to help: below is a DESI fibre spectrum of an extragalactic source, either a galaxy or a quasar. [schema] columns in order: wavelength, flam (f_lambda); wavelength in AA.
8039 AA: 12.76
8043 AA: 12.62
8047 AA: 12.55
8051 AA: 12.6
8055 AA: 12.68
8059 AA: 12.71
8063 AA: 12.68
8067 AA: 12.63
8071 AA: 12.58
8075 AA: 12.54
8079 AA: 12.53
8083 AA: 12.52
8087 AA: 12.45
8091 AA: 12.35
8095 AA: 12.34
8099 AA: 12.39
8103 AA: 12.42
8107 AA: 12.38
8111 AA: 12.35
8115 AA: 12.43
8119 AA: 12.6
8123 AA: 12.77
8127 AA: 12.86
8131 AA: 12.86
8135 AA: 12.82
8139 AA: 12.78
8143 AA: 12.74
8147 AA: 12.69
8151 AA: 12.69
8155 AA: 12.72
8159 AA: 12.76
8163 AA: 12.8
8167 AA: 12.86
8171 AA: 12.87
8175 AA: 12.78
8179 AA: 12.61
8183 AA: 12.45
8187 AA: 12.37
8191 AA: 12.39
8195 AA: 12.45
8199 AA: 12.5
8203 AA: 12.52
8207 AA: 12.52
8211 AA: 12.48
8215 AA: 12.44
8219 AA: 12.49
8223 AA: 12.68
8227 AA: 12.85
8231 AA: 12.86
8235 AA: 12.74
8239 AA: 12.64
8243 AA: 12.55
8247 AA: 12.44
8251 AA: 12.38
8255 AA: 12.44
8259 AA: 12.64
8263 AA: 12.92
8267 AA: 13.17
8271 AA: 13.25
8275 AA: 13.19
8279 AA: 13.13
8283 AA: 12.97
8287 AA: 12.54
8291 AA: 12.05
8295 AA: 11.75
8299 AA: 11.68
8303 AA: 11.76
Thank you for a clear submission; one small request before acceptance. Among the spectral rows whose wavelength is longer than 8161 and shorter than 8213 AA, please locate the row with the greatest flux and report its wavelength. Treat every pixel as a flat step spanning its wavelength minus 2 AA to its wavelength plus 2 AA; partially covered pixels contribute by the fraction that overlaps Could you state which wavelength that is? 8171 AA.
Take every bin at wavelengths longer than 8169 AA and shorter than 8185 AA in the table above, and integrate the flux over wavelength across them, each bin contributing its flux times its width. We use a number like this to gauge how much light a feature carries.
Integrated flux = 203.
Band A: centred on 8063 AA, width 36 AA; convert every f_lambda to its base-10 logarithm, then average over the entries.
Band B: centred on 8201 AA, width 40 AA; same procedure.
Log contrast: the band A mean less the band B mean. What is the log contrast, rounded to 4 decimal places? 0.0052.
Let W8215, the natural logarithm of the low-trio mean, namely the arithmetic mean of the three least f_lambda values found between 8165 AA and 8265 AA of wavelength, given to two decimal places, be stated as 2.52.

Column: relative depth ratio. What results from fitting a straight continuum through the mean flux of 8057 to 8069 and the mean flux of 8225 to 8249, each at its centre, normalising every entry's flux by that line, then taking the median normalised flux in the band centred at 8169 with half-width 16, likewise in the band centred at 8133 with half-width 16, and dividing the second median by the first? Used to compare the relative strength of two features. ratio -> 1.00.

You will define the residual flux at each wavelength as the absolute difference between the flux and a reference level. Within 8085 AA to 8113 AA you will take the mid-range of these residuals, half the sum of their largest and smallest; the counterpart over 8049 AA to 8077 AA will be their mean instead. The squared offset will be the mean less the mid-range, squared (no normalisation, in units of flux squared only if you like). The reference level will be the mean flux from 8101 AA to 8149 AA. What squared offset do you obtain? 0.038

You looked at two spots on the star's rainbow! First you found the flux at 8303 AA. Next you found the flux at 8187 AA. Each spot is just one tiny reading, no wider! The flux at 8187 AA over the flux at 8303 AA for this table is 1.05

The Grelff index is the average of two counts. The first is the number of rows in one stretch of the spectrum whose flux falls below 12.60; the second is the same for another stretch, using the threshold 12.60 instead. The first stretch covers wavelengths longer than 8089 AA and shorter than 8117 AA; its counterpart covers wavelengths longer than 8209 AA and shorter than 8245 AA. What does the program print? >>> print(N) 5.5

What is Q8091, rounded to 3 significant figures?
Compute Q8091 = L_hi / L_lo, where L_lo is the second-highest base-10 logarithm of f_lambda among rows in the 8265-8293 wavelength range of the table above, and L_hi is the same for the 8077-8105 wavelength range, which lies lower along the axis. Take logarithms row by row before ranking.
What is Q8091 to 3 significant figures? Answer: 0.980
